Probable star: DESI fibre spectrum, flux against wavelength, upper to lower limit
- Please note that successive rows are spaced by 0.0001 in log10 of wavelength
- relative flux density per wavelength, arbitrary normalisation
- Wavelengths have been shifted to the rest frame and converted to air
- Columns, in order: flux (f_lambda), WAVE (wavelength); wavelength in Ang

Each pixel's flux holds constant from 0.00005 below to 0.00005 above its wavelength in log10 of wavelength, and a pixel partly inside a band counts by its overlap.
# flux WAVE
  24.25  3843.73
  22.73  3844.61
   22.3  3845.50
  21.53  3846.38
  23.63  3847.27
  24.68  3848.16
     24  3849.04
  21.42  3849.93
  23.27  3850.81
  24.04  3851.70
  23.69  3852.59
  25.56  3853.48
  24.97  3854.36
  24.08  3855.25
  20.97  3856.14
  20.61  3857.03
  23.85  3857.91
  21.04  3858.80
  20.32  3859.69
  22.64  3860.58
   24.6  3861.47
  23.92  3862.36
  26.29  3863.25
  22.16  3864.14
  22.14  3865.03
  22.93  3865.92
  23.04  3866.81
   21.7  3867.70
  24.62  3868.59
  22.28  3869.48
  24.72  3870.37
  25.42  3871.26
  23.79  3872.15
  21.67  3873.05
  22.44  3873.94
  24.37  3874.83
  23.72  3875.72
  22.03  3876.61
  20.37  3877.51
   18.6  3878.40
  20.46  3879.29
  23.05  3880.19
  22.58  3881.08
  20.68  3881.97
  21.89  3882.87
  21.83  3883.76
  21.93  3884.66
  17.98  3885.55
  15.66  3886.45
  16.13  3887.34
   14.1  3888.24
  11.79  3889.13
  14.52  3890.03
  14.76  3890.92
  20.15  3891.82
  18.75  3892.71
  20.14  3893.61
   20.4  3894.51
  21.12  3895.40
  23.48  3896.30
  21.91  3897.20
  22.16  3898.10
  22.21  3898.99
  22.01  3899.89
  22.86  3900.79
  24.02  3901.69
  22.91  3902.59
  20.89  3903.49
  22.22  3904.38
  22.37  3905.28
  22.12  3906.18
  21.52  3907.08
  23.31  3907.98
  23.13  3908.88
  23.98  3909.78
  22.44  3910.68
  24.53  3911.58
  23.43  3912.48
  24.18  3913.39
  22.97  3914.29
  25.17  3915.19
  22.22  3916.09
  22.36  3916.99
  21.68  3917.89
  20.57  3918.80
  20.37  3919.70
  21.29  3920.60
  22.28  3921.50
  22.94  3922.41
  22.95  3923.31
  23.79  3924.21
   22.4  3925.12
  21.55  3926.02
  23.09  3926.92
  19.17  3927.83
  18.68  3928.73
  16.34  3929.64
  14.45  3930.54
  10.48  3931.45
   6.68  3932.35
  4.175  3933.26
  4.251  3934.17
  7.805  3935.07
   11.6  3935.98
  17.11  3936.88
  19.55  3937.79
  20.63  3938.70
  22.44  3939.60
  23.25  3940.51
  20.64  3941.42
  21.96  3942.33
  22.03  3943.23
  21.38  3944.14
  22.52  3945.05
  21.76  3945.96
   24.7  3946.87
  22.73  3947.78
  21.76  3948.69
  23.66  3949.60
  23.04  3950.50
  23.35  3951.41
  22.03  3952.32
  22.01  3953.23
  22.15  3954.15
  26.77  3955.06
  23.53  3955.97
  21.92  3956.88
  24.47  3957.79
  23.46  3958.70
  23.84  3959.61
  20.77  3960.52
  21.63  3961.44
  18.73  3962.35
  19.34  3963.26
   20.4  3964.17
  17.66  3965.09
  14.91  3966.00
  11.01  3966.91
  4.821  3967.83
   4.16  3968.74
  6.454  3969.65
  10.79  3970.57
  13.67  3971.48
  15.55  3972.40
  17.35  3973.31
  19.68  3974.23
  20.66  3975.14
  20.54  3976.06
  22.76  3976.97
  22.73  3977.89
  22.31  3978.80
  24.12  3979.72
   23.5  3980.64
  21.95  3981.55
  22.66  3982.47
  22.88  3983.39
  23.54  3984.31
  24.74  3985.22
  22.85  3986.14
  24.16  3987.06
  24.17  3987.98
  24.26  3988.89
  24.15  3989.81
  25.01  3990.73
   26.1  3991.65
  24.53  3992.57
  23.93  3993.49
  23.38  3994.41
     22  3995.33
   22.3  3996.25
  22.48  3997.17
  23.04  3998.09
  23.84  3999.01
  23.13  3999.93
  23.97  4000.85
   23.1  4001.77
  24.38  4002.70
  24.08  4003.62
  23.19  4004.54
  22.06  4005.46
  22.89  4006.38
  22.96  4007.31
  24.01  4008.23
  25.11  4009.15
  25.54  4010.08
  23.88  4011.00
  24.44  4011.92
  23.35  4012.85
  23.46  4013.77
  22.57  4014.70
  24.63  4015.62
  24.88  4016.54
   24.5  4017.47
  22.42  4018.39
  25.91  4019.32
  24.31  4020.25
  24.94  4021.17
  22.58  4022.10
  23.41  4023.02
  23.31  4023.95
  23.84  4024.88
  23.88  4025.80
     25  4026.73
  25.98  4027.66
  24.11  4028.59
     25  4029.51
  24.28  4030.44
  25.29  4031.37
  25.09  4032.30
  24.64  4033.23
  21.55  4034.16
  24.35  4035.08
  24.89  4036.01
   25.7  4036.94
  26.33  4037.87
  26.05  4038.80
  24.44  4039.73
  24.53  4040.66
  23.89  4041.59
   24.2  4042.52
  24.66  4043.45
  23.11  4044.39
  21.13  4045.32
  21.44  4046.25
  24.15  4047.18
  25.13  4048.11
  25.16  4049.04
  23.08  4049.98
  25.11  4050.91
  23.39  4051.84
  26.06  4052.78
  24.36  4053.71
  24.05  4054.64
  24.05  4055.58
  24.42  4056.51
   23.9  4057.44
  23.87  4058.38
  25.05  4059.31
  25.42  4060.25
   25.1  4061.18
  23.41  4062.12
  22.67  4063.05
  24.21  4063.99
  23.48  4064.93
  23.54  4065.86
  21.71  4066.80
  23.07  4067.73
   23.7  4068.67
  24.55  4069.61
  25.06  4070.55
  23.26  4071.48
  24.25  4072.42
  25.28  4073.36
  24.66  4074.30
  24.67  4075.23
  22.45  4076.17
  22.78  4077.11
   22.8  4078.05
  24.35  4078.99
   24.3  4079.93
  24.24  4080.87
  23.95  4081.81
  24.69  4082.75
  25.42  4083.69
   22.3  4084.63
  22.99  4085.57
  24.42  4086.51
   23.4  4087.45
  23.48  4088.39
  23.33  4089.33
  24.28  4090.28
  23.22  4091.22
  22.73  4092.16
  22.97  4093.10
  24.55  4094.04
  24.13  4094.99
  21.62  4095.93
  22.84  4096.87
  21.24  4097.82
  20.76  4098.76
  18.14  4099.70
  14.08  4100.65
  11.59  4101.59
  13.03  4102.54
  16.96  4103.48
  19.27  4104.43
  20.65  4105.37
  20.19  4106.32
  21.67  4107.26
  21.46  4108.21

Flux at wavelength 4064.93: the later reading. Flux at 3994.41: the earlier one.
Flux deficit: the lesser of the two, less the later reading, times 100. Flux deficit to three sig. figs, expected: -10.0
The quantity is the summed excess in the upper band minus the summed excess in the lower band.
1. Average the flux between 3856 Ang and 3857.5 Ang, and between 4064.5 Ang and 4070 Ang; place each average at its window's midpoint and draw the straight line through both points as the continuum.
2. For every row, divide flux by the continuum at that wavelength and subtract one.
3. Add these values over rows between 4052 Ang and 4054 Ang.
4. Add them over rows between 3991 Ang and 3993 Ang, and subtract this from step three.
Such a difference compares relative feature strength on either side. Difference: -0.08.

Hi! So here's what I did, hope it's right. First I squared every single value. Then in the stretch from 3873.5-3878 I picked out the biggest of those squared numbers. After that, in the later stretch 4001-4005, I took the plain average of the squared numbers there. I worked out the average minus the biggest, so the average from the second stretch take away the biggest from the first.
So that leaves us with -32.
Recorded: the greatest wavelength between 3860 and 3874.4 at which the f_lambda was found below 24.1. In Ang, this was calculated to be 3873.94 Ang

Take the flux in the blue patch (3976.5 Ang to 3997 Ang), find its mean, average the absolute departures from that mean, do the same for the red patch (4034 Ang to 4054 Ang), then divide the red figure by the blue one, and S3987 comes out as 1.2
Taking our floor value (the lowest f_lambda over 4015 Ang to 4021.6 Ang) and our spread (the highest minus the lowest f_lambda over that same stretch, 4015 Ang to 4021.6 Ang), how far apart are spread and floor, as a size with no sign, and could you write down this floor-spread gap 18.9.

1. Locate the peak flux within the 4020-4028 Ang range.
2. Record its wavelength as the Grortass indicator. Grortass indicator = 4027.66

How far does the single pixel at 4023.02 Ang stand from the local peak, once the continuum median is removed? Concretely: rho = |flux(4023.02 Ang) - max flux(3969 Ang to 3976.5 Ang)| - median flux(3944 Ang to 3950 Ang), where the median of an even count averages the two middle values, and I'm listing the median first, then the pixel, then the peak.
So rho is -19.8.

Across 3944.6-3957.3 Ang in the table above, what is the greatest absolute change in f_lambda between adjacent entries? 4.6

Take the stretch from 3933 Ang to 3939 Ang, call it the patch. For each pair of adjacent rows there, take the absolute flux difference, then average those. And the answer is 2.74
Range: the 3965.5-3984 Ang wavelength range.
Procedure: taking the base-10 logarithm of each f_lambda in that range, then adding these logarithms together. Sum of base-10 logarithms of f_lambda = 23.7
